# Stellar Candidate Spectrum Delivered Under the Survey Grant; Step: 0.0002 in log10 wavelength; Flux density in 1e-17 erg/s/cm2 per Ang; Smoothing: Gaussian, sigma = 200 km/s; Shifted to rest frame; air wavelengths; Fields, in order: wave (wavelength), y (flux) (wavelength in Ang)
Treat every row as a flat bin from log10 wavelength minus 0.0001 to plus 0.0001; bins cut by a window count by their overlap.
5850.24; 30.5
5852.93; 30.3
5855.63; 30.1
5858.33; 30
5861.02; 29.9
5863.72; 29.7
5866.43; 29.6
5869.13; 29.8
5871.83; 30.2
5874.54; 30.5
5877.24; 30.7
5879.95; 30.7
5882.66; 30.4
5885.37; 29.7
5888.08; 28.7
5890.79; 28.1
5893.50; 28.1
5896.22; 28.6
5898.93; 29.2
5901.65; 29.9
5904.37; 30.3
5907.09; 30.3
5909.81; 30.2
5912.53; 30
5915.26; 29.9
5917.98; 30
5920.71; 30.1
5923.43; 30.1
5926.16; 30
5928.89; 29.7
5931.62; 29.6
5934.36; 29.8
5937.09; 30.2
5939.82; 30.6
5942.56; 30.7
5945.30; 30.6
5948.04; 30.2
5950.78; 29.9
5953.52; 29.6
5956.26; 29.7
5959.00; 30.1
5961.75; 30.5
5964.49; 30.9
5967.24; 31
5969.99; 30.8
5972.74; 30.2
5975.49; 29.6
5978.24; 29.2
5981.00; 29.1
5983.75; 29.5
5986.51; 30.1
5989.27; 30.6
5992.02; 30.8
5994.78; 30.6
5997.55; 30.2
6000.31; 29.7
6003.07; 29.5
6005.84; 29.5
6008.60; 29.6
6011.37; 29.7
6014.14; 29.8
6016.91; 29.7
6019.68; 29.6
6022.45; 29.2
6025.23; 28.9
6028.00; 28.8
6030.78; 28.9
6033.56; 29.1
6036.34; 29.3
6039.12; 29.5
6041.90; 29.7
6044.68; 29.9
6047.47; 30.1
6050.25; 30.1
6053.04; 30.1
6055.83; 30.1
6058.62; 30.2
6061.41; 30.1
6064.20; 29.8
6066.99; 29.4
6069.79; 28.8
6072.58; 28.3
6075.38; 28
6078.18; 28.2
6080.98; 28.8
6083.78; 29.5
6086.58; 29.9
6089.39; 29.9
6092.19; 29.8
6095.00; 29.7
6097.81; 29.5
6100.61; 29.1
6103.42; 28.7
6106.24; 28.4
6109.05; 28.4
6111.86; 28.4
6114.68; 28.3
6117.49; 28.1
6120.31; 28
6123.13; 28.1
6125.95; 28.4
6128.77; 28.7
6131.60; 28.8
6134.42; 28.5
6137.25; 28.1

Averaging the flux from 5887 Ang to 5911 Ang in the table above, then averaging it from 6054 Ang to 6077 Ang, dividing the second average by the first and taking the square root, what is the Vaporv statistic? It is 1.00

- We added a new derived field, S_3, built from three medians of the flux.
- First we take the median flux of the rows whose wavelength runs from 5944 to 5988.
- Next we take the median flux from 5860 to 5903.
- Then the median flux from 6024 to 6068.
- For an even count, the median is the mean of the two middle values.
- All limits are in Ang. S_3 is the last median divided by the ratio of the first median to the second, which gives 29.4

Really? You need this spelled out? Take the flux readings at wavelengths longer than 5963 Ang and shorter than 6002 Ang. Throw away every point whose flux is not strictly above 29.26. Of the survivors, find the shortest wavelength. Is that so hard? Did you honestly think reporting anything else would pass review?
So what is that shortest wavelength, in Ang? 5964.49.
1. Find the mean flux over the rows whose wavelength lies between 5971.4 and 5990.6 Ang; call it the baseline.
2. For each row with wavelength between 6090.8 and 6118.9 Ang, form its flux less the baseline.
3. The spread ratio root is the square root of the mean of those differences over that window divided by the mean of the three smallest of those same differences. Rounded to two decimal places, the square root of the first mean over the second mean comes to 0.78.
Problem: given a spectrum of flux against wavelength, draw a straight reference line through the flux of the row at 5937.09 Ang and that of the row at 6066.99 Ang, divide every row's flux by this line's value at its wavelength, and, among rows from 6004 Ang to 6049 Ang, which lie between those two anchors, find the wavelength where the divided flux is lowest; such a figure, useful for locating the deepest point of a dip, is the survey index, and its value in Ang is 6028.00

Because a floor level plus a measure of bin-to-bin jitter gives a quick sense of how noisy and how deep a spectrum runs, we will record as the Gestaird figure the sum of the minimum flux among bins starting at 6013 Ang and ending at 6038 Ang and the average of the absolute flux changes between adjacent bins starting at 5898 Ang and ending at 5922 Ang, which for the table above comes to 29.0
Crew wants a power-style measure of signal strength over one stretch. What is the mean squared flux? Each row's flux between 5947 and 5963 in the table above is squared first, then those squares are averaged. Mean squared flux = 900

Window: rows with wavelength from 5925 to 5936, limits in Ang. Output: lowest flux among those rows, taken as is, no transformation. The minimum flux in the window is 29.6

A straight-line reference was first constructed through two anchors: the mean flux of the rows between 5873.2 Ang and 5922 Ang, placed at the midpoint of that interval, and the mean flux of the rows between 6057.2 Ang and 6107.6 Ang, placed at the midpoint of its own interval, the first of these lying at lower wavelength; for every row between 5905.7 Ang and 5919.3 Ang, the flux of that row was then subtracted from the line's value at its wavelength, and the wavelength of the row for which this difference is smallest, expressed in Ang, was 5907.09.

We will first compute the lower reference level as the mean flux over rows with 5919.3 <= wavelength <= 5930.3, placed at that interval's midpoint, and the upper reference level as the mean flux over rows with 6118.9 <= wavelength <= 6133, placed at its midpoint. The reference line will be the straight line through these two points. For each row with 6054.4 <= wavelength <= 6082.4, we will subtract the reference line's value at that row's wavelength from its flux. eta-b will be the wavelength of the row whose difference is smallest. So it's 6075.38 Ang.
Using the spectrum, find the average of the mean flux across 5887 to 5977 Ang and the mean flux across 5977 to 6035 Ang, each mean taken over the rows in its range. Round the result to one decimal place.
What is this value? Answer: 29.8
